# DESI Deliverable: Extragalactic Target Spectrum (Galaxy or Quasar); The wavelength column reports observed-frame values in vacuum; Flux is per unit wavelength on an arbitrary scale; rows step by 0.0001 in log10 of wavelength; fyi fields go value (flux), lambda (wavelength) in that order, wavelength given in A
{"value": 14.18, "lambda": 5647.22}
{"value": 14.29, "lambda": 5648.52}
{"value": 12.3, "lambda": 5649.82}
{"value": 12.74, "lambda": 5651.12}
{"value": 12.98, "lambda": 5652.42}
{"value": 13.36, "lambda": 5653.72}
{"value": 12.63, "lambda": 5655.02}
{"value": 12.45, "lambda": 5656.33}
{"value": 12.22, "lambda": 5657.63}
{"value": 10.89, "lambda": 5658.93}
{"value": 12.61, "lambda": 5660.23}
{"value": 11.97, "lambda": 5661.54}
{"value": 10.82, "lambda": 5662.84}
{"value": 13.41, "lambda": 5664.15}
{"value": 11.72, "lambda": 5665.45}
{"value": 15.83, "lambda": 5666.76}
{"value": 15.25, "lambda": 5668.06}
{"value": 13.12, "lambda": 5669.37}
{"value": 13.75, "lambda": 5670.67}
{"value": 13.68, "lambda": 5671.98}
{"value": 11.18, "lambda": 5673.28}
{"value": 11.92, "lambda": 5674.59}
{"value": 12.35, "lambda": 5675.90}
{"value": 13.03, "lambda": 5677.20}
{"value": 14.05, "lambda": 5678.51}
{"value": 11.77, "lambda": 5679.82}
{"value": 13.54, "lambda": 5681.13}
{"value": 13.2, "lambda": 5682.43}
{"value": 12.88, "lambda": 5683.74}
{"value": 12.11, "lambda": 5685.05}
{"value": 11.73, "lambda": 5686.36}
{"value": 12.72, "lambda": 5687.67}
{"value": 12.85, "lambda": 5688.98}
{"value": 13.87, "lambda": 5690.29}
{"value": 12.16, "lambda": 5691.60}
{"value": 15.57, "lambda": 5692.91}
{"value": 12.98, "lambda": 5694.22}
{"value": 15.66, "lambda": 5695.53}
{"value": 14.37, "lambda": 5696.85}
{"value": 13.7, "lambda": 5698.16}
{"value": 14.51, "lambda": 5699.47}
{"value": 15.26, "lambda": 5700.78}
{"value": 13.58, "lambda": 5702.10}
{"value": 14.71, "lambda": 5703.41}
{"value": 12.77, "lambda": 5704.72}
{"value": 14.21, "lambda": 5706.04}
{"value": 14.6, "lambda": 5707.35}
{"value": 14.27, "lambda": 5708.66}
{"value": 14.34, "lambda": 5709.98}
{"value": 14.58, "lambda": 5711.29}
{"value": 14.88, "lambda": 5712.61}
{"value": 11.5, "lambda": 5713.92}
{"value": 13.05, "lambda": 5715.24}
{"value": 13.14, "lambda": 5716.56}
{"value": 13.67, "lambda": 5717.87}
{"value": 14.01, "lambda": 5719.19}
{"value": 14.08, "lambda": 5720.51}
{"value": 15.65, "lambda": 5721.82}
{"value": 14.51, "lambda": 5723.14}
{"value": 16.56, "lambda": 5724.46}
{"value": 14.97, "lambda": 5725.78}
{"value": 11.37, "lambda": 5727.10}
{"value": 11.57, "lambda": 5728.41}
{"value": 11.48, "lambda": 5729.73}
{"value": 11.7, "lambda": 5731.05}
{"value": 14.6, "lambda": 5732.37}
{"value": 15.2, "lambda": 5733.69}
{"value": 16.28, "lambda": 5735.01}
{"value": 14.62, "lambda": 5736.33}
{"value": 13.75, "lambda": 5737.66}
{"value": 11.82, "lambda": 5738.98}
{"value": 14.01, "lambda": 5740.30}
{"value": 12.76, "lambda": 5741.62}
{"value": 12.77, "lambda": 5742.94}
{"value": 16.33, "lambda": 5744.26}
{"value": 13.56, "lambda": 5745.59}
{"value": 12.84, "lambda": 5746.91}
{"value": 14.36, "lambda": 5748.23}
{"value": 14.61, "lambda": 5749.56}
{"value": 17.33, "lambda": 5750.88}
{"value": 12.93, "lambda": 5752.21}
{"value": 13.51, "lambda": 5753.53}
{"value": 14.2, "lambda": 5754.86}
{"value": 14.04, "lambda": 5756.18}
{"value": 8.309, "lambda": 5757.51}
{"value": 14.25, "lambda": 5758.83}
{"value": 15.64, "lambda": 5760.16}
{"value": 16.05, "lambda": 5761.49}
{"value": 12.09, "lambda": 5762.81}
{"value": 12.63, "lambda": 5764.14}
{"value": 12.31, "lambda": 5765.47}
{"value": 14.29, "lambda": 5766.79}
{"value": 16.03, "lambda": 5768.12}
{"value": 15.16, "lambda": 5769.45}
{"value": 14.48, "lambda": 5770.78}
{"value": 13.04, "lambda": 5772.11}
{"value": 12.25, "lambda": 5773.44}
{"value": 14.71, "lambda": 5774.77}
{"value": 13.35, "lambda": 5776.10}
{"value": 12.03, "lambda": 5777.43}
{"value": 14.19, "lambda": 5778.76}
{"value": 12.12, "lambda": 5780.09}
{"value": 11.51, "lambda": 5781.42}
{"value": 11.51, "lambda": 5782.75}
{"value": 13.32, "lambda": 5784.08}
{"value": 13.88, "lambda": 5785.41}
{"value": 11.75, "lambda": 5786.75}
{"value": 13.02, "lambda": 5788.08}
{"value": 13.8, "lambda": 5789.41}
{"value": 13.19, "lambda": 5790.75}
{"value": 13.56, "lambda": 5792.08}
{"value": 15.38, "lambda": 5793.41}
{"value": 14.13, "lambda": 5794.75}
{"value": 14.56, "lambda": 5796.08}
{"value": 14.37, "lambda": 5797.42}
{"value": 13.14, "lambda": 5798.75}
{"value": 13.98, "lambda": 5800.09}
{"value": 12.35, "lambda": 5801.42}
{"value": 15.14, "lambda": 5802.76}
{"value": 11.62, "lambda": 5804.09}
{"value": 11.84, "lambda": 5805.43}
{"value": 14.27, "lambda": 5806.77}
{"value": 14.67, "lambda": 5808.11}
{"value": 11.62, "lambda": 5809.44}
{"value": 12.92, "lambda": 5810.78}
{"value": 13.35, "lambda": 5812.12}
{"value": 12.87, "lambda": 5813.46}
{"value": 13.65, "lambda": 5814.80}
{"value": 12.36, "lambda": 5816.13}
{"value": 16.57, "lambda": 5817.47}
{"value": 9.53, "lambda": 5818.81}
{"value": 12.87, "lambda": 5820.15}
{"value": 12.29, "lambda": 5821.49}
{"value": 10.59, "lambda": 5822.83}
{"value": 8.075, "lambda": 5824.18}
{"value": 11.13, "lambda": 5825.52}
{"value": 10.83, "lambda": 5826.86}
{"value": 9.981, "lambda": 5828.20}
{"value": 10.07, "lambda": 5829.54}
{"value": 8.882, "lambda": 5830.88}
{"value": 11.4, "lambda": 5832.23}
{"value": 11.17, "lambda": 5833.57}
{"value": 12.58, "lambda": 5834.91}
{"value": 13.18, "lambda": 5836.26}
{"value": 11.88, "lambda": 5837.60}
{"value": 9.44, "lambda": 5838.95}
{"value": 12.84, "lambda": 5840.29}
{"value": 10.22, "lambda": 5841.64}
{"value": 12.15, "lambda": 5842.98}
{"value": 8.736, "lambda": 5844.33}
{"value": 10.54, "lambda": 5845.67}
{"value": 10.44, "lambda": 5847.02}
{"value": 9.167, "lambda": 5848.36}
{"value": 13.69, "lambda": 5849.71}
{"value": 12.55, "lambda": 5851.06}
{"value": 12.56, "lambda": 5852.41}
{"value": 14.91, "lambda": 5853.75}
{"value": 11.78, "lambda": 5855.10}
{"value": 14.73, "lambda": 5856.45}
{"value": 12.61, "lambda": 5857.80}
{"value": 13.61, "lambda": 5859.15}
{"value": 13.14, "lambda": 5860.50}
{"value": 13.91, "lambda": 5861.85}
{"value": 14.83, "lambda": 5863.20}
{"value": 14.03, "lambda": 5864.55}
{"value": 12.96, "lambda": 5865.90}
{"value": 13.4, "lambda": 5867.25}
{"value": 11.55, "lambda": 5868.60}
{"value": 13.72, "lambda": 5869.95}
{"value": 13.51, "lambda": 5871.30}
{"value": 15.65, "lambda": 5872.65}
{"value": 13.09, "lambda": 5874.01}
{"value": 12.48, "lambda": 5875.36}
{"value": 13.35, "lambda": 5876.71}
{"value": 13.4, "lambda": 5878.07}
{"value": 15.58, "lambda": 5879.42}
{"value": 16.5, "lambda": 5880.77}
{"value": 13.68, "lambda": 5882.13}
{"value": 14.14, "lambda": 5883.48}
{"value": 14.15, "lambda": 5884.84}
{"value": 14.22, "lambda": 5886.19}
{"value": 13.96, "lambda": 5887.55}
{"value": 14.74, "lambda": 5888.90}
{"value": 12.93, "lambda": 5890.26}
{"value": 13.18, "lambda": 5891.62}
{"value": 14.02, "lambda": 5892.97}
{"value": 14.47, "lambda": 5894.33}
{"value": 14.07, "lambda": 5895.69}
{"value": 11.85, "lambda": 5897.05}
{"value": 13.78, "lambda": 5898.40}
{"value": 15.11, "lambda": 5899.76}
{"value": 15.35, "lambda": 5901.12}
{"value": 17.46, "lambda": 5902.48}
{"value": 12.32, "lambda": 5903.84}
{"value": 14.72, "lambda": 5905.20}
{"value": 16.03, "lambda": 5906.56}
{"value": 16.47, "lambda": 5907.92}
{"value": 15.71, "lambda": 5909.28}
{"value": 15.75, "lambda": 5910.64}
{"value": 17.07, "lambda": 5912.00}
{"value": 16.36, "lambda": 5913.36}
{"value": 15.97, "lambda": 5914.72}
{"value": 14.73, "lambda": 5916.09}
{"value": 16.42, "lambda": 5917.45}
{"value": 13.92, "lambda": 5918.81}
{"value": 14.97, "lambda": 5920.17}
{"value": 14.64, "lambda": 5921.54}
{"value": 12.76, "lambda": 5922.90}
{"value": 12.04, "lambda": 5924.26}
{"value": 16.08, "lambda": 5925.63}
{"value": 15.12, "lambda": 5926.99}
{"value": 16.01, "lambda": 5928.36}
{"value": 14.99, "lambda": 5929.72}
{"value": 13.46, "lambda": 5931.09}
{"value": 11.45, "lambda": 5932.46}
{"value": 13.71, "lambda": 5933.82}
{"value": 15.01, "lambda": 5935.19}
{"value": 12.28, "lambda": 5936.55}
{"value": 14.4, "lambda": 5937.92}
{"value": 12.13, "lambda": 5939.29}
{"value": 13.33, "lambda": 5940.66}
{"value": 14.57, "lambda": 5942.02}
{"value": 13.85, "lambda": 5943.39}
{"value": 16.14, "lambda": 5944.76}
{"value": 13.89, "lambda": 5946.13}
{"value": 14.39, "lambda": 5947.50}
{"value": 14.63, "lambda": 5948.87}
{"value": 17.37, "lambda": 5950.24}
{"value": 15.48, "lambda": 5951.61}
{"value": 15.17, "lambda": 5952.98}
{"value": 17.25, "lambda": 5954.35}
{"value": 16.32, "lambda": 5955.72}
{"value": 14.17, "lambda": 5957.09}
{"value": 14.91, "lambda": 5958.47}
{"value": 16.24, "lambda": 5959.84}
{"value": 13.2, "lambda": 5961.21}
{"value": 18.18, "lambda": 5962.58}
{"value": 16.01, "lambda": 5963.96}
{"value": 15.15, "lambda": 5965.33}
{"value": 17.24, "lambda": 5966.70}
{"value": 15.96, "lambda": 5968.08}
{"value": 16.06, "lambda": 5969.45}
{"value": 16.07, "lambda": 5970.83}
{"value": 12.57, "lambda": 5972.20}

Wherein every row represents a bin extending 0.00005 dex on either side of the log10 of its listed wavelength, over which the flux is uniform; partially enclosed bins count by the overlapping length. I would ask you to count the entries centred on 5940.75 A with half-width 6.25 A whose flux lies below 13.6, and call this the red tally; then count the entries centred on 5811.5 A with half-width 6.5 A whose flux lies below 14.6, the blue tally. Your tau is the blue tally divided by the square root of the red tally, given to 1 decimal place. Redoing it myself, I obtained 4.6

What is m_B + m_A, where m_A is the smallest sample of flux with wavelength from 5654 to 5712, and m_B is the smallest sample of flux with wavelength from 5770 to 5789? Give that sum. 22.3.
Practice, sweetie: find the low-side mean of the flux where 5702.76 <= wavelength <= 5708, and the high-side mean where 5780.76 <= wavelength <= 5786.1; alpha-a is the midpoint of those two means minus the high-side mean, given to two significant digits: 0.76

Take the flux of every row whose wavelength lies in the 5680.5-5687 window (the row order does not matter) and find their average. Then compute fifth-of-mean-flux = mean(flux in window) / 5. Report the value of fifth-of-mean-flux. 2.54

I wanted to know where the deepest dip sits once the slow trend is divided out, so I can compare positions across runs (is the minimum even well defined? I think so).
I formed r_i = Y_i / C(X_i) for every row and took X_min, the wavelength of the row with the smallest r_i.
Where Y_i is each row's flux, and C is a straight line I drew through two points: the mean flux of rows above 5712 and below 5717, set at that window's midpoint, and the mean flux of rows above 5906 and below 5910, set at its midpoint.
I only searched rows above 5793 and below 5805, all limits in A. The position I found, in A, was 5804.09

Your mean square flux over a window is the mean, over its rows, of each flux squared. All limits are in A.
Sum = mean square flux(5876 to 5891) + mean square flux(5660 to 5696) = 376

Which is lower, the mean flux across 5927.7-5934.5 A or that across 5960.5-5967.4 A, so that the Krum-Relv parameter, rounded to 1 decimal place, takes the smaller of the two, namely 13.9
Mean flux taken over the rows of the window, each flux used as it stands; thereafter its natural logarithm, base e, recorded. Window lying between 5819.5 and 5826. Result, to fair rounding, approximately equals 2.40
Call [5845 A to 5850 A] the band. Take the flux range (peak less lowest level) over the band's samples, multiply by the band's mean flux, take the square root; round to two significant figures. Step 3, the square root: 7.0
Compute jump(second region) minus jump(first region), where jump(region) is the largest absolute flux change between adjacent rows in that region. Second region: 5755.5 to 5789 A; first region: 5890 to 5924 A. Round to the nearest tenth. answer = 0.8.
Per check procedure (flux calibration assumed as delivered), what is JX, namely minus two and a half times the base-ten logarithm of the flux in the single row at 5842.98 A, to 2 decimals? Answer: -2.71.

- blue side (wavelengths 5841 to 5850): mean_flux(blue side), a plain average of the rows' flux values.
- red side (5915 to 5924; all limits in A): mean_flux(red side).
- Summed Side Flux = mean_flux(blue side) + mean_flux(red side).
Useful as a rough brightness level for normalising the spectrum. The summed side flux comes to 25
